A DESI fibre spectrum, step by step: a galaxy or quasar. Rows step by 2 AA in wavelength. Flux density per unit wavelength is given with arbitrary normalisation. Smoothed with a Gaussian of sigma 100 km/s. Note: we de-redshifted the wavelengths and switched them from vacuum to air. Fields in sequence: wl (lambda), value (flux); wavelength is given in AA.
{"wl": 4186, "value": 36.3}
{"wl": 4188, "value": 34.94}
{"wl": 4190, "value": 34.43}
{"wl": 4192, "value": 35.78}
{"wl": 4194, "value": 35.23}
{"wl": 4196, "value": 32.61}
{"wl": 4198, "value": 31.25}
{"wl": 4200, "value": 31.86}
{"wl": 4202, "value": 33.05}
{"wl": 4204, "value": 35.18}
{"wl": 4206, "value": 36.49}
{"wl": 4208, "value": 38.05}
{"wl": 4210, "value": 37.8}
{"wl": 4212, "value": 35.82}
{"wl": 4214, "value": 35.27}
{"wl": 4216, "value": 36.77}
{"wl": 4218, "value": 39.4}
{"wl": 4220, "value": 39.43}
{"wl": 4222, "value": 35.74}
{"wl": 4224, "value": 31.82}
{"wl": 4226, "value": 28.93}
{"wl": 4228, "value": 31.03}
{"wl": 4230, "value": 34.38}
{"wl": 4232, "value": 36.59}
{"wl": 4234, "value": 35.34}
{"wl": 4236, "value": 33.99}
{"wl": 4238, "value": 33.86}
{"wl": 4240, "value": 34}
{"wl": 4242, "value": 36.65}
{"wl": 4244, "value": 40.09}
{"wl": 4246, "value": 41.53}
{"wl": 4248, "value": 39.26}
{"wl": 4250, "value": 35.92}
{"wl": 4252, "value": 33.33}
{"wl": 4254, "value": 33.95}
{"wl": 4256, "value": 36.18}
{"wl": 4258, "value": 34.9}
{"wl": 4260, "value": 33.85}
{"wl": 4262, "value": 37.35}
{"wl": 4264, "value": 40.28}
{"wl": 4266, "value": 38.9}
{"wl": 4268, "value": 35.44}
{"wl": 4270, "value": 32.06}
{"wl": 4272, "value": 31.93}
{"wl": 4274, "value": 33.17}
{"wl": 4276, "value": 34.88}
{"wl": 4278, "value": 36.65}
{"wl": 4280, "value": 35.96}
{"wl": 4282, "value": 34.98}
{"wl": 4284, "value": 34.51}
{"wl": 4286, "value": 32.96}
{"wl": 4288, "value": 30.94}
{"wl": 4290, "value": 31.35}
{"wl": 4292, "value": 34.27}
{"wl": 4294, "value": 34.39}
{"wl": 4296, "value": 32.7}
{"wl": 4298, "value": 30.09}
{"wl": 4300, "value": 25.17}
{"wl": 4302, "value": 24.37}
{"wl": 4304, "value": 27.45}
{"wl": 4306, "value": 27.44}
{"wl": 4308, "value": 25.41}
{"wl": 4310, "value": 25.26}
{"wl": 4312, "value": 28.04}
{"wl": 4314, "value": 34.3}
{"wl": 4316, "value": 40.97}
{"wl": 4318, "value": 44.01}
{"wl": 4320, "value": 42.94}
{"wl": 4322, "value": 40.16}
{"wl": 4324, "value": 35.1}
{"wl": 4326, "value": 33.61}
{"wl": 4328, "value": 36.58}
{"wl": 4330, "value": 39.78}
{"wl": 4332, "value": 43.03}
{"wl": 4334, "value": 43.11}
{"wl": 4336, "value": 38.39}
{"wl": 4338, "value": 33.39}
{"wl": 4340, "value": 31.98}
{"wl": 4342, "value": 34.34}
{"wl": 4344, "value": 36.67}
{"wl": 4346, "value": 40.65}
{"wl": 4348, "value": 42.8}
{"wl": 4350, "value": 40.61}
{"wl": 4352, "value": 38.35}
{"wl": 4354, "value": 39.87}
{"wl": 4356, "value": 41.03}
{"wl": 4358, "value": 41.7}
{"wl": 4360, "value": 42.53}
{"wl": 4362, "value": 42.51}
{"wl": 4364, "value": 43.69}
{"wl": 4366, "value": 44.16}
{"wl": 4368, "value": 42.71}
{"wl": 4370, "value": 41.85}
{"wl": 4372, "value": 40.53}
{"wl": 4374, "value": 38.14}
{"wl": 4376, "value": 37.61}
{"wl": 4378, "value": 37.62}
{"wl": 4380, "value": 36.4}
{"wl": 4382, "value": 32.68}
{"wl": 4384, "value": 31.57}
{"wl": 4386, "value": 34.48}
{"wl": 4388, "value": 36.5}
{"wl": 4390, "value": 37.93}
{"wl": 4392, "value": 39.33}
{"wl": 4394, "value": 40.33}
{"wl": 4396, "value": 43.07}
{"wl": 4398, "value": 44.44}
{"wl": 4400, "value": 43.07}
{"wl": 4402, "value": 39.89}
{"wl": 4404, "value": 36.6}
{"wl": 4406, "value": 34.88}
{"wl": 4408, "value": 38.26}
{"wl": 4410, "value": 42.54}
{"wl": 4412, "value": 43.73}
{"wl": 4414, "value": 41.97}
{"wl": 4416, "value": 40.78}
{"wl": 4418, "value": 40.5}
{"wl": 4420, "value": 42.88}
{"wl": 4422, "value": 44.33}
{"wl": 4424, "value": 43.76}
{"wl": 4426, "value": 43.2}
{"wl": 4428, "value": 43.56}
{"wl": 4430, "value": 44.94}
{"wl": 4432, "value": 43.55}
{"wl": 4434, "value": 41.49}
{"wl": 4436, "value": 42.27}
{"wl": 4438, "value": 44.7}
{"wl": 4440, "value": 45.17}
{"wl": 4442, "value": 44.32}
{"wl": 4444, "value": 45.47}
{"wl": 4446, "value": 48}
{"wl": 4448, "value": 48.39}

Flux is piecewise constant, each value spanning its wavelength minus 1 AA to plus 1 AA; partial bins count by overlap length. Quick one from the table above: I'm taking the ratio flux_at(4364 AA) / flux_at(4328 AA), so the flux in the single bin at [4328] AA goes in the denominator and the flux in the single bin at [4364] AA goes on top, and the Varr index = 1.19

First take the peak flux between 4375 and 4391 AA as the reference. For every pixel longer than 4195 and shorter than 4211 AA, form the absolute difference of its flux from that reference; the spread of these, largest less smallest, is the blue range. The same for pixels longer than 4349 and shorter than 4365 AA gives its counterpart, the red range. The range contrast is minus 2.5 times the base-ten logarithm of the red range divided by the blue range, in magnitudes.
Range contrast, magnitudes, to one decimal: 0.2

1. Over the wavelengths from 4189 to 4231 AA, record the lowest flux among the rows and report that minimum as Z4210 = 28.93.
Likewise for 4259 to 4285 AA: 31.93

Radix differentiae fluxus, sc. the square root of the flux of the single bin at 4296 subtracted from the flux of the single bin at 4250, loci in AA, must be 1.8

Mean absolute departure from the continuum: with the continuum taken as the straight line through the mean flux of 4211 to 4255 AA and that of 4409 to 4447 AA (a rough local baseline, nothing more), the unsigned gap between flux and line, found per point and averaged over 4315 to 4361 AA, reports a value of 2.9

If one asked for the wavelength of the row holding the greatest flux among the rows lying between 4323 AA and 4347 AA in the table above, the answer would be 4334 AA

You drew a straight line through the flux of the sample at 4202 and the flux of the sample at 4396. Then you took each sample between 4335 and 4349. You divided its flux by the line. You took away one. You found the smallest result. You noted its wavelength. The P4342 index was 4340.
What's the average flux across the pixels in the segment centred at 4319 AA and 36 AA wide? 35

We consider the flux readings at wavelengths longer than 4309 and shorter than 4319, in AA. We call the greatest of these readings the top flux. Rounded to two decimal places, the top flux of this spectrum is 44.01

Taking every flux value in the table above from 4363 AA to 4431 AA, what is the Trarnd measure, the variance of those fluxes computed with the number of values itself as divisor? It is 12.7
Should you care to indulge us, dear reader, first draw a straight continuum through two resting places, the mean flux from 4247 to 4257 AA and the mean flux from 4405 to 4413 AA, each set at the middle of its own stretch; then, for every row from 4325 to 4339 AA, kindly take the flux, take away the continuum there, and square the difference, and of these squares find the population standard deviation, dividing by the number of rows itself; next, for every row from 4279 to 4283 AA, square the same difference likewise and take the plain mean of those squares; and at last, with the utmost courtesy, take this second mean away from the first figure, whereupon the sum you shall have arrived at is 10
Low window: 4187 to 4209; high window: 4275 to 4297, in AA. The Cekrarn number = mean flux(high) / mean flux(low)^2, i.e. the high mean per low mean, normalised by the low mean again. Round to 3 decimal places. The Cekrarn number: 0.029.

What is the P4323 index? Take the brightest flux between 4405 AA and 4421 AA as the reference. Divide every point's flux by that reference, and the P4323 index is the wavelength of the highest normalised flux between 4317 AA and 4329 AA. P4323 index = 4318 AA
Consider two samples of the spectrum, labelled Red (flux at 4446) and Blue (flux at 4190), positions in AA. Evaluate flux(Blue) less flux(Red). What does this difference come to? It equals -14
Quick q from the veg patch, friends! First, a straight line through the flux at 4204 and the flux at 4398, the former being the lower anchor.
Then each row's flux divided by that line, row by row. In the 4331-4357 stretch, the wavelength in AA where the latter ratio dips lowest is 4340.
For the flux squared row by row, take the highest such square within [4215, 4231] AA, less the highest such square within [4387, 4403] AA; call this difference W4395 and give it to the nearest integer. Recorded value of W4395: -420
